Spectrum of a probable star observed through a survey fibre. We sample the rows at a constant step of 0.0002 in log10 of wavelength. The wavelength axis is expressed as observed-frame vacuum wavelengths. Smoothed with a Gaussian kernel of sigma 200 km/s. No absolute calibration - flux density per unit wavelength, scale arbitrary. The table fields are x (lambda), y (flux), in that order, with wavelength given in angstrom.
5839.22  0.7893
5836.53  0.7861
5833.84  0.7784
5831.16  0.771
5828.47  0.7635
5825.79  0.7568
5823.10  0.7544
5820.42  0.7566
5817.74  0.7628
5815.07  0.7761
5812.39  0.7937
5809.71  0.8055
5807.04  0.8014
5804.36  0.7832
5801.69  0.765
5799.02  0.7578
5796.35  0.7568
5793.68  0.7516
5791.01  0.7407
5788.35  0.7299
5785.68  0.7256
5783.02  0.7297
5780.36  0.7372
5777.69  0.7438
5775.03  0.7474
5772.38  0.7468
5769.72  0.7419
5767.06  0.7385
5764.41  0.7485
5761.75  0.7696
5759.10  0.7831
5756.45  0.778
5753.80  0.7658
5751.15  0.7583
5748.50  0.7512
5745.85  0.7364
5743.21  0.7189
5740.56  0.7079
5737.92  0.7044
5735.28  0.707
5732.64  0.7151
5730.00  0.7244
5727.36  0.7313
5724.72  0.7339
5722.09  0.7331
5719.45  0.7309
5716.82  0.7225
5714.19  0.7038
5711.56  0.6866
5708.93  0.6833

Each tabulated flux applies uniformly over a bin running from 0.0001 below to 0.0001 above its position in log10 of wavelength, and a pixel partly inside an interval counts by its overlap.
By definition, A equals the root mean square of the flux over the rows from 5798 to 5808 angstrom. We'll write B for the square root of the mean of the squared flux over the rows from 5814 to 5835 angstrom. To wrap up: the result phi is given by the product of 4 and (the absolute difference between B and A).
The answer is 0.05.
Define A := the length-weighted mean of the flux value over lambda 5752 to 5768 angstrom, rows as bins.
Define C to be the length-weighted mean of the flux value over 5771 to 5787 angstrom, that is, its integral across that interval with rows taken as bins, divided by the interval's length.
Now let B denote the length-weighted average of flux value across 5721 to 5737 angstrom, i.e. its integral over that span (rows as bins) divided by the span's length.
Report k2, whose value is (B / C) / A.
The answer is 1.28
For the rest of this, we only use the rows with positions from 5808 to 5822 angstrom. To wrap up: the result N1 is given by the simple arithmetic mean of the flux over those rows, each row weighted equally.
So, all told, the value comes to 0.779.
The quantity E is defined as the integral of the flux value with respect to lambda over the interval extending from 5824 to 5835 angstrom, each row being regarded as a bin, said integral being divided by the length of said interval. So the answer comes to 0.77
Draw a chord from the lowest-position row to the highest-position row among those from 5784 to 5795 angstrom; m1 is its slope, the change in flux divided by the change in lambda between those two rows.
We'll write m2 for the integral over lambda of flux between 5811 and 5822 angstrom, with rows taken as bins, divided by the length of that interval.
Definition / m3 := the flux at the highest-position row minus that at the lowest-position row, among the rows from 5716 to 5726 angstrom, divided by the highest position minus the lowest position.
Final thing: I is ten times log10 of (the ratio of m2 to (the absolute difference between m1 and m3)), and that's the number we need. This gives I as 26.3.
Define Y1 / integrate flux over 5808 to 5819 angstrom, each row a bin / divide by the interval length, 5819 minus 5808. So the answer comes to 0.786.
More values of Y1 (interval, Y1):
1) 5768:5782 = 0.743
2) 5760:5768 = 0.755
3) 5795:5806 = 0.766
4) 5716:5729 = 0.730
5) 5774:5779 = 0.746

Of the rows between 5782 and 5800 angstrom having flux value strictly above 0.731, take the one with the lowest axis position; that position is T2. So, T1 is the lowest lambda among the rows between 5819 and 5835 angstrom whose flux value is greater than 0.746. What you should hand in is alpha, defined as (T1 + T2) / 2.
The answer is 5805.7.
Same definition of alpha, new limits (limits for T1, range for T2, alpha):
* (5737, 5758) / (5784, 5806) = 5769.8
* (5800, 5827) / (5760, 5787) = 5781.7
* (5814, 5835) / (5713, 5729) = 5768.6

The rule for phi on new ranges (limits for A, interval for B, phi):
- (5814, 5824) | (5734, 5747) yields 0.19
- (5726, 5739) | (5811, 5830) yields 0.20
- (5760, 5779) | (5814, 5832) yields 0.06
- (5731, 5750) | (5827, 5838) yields 0.22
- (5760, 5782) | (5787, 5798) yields 0.01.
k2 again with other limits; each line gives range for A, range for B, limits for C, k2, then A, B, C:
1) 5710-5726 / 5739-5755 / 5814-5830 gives 1.35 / 0.718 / 0.739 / 0.762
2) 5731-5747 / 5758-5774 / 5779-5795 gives 1.43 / 0.715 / 0.754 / 0.736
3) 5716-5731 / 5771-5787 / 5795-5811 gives 1.30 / 0.730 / 0.739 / 0.778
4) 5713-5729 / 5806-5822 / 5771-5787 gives 1.46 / 0.726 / 0.782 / 0.739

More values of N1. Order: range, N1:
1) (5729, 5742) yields 0.712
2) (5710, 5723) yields 0.715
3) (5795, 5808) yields 0.773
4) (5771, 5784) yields 0.741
